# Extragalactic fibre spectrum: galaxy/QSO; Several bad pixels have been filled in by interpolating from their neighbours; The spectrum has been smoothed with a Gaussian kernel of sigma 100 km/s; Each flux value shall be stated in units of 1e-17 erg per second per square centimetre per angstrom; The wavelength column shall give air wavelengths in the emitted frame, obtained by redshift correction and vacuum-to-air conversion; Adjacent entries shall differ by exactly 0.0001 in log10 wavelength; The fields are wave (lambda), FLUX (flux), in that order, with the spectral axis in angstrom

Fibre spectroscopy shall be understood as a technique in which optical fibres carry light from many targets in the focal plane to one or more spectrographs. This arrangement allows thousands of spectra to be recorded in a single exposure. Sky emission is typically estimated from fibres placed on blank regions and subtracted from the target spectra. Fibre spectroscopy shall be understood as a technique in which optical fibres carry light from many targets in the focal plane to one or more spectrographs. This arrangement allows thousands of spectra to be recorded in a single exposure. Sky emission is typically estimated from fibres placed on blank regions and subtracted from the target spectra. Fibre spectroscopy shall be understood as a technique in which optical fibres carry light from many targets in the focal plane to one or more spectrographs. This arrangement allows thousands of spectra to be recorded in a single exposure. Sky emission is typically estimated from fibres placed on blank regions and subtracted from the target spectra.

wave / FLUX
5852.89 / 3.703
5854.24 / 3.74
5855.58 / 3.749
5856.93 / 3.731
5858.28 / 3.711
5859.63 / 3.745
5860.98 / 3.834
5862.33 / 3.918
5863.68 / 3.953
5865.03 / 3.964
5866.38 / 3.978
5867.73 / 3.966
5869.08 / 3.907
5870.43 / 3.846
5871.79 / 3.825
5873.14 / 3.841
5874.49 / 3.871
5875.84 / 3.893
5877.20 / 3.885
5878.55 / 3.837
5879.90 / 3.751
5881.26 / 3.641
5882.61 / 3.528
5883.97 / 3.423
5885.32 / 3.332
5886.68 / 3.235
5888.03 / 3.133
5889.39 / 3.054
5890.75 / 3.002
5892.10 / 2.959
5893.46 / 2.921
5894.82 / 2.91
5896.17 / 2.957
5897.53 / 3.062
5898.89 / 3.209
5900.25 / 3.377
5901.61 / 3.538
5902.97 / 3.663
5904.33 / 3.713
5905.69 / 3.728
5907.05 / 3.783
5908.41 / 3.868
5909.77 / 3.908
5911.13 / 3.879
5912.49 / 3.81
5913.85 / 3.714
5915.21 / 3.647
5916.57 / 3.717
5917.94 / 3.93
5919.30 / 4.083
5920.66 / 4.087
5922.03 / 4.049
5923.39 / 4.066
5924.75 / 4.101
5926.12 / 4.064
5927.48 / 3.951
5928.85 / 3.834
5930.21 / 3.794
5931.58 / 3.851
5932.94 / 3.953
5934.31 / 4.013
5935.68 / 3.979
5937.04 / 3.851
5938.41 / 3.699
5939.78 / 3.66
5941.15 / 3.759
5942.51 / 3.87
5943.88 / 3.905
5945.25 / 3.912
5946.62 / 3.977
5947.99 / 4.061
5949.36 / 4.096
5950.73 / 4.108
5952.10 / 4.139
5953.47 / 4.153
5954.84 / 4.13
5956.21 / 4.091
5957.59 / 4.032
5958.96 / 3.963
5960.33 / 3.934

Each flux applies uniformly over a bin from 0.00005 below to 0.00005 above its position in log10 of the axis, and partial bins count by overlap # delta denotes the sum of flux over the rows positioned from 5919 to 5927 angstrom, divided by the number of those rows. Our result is 4.1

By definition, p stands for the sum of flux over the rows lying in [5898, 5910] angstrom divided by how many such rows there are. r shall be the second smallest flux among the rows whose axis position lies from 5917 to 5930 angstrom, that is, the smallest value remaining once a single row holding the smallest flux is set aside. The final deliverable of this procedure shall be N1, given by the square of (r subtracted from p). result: 0.08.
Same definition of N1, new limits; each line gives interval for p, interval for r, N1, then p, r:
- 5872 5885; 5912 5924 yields 0.00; 3.74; 3.714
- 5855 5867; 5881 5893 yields 0.71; 3.84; 3.002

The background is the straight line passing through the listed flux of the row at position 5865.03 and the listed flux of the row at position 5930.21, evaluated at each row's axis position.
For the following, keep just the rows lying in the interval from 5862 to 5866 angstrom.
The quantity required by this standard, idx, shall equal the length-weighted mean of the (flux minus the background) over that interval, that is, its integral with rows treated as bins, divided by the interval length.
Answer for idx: -0.02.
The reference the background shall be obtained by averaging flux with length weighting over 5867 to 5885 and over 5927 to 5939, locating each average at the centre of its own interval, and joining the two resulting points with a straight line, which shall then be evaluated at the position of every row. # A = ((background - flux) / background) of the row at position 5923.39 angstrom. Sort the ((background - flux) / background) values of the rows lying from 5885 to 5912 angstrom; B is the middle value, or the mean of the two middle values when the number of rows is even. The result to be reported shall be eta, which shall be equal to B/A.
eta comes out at -3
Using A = -0.05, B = 0.135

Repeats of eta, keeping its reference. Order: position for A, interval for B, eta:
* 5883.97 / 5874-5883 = 0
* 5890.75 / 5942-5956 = 0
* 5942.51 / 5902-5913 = 2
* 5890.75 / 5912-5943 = 0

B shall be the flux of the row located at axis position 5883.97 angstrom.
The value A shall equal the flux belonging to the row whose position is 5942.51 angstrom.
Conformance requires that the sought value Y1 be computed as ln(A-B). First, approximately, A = 3.87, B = 3.423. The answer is -0.81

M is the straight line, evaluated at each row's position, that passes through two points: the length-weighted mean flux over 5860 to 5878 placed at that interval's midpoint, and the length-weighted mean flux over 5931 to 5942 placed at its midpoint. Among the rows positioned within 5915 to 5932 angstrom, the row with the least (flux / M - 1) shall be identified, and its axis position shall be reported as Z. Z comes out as 5915.21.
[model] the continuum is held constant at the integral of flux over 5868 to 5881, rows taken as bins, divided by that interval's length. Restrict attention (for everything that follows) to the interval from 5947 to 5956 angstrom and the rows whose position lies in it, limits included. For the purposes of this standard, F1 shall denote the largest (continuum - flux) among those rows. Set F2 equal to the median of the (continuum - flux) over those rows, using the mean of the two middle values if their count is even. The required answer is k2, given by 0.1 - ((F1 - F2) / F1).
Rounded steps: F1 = -0.2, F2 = -0.27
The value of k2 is 0.4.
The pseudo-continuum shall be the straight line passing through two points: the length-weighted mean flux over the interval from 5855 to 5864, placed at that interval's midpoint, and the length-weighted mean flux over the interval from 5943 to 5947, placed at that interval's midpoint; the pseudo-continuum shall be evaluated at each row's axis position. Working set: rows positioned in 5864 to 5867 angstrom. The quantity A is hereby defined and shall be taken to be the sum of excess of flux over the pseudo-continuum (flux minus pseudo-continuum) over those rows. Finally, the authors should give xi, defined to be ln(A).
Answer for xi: -1.1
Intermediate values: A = 0.33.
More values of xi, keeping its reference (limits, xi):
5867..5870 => -1.4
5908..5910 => -3.3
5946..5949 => -1.7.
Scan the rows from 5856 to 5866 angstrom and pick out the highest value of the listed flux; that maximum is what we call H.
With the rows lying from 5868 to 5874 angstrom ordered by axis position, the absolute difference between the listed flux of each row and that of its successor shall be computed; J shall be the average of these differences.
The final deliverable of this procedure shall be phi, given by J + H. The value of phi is 4.00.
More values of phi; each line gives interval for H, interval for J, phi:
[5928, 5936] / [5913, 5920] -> 4.14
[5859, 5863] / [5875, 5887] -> 4.00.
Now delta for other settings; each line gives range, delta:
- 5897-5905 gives 3.4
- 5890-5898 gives 3.0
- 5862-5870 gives 3.9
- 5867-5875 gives 3.9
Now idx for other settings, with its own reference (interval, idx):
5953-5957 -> 0.39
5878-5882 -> -0.19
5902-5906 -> -0.18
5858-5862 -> -0.20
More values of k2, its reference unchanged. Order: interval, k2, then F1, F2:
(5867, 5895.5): -0.7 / 0.9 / 0.21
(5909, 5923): -1.1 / 0.2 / -0.05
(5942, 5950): 3.3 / 0.0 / -0.10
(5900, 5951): -1.0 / 0.5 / -0.03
